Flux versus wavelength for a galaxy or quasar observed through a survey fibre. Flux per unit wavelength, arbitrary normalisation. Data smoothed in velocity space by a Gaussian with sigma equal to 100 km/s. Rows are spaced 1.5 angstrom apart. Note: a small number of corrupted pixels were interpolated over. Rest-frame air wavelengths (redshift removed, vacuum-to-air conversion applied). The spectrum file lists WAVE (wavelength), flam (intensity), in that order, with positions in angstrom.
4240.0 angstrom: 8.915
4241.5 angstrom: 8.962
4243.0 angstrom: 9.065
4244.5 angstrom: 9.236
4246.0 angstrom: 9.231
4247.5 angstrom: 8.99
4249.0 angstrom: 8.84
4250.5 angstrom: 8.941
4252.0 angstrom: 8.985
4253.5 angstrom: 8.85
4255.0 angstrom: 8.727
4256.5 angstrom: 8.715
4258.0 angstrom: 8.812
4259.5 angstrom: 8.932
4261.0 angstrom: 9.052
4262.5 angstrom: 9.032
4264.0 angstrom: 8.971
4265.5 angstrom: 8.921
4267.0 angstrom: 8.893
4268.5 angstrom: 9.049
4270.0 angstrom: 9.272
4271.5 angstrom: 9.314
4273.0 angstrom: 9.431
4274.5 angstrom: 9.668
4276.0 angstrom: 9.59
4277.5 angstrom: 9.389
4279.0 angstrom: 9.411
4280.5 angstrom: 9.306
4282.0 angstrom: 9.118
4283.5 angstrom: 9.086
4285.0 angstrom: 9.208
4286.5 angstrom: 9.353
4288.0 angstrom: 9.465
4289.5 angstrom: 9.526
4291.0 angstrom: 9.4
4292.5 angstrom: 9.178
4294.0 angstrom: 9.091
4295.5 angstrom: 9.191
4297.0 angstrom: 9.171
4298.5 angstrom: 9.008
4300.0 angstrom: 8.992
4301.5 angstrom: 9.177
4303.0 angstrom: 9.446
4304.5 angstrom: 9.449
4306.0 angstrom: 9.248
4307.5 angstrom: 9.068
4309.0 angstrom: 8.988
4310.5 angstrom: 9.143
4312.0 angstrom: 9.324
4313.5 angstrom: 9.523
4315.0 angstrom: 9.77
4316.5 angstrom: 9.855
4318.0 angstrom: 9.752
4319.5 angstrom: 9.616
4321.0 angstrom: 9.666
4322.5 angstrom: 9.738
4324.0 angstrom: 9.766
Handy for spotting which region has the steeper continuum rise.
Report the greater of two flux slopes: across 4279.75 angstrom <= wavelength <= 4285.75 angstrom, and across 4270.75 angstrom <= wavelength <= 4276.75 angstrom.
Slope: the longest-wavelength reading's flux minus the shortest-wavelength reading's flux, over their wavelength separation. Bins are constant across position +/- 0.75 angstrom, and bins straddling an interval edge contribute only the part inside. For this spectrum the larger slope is 0.06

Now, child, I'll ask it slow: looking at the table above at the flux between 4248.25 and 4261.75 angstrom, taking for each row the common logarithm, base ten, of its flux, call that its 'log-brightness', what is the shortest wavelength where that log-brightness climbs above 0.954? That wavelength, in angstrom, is 4261.0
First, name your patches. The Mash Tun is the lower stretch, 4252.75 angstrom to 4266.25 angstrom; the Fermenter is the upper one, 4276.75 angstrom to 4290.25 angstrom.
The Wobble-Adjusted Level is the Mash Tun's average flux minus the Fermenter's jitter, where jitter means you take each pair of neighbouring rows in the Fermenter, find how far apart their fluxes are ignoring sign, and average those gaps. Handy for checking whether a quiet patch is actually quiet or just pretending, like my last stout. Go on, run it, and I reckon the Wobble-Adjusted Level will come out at 8.79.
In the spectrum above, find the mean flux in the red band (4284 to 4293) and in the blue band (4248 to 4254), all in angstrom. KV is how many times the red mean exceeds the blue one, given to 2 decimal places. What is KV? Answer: 1.05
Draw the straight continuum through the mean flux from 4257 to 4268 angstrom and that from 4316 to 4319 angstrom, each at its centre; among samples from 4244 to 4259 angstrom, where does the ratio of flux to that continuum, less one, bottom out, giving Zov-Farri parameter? 4256.5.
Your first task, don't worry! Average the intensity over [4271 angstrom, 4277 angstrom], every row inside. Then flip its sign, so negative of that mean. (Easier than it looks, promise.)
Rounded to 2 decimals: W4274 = -9.50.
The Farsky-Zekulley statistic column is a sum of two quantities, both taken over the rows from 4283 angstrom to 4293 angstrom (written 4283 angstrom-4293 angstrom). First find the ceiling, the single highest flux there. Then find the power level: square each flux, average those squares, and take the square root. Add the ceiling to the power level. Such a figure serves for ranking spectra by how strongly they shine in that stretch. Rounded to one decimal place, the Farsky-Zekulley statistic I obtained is 18.8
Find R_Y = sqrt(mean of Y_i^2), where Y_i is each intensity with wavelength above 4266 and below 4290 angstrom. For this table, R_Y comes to 9.32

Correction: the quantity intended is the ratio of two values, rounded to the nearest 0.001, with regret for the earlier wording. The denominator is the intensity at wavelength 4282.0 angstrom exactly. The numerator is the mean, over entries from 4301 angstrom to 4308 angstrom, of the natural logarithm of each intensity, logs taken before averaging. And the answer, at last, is 0.244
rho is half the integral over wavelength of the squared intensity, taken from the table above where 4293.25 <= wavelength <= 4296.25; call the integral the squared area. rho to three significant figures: 125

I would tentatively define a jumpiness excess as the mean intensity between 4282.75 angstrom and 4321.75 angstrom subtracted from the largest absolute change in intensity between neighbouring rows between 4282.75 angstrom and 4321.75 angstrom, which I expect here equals -9.1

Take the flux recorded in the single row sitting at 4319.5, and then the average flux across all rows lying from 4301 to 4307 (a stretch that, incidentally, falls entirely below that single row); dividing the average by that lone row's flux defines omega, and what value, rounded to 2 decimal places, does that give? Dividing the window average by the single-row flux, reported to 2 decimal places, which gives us 0.97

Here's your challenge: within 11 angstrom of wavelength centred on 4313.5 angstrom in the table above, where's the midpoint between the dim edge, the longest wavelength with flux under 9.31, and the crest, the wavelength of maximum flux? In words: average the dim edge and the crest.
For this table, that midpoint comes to 4313.5 angstrom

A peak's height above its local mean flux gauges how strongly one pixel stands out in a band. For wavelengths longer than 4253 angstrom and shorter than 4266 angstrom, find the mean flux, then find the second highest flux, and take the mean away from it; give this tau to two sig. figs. 0.14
